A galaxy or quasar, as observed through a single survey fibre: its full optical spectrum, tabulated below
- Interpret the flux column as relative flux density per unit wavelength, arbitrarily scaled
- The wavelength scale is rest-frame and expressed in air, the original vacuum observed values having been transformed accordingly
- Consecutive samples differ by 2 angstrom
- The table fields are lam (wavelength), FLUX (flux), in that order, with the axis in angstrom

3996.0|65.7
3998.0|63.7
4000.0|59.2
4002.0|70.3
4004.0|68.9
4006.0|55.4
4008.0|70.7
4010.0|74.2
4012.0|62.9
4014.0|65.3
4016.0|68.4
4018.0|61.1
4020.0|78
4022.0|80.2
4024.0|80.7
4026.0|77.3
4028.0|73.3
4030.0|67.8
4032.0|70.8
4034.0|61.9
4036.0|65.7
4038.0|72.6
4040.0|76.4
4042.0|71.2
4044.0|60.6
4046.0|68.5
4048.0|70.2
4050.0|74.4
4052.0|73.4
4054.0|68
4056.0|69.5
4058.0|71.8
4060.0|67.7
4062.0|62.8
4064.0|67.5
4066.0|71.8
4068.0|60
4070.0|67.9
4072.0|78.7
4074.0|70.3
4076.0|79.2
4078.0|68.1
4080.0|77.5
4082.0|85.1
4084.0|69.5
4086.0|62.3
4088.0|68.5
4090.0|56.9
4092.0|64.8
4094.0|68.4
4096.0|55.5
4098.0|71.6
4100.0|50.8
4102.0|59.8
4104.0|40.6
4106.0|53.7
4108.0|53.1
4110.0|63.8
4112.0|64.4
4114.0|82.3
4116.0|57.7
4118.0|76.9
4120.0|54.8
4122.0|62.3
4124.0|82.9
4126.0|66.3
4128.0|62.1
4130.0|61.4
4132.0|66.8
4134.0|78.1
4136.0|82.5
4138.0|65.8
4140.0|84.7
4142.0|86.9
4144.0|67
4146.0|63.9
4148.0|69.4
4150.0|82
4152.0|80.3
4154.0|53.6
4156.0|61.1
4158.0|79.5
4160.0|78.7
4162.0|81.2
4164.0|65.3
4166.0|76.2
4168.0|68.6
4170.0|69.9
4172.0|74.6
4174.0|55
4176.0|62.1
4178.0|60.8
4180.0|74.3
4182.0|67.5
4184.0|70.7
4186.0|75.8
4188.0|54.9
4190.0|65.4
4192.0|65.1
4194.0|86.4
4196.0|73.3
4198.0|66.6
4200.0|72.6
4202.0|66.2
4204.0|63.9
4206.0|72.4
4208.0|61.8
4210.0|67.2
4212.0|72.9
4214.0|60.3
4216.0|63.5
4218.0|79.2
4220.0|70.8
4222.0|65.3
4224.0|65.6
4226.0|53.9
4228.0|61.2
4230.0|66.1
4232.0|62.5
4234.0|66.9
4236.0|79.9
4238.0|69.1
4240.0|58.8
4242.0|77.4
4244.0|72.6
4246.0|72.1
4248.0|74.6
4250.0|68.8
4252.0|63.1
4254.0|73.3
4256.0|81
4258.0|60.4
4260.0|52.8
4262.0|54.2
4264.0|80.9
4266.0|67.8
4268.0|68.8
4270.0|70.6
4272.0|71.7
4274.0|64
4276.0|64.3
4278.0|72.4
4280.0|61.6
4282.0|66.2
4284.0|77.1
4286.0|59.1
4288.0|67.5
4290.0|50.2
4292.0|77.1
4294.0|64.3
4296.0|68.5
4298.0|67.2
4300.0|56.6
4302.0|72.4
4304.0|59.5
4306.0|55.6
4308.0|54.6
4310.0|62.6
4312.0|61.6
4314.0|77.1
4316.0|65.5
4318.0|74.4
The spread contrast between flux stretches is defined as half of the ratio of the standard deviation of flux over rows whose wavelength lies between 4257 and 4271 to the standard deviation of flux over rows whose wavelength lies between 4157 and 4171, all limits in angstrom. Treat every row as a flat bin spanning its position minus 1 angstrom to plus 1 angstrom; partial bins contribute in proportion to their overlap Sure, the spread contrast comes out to 0.80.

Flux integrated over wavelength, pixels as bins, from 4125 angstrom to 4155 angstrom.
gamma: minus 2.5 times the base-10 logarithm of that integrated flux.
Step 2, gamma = -8.3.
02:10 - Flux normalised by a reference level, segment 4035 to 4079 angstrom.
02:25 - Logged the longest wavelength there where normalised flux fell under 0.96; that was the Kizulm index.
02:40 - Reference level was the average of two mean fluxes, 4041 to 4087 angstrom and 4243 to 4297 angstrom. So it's 4068.0 angstrom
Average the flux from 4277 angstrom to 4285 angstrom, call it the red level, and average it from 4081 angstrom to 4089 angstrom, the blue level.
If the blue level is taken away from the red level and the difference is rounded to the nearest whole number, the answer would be -2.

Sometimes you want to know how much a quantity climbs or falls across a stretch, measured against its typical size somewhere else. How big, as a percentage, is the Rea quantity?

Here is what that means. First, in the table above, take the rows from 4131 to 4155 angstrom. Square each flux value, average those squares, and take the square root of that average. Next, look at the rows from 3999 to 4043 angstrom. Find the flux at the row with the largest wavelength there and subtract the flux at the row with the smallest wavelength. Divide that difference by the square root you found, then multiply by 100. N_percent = 16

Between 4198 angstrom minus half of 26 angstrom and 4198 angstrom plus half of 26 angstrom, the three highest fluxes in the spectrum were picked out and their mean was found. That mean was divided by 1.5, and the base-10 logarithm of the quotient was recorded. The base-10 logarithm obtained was 1.72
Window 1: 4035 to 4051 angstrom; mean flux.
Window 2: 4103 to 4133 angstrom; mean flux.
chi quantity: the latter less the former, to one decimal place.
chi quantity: -6.7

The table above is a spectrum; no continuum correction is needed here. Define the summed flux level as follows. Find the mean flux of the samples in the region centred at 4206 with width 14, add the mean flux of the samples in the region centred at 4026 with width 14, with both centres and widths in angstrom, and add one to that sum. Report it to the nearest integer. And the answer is 145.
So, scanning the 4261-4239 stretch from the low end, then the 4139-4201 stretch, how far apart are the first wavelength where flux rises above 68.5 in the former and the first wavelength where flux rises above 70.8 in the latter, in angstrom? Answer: 102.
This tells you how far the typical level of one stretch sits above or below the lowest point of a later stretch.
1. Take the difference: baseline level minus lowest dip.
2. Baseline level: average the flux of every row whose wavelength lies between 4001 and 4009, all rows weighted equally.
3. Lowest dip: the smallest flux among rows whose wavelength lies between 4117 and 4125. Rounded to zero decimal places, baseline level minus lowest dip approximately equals 12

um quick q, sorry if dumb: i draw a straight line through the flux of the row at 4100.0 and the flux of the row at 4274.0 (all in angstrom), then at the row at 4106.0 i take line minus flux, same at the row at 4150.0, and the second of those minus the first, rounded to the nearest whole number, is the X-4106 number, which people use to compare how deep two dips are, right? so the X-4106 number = -25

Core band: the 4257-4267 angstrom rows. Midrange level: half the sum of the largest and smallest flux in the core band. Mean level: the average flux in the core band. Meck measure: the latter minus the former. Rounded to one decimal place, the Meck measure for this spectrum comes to -3.6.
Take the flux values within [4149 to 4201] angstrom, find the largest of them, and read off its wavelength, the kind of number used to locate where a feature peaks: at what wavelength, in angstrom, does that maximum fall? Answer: 4194.0 angstrom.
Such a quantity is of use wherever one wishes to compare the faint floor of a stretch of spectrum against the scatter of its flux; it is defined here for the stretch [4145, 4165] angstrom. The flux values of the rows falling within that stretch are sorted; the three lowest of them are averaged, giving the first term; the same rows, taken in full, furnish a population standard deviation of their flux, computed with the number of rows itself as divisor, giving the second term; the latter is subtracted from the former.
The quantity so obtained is 49.9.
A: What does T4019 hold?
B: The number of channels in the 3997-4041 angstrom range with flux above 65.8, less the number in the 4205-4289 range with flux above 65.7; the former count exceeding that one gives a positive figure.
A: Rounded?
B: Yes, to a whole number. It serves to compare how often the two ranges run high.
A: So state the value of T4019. -11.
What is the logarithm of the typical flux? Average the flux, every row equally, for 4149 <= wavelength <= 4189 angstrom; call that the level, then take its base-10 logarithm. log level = 1.84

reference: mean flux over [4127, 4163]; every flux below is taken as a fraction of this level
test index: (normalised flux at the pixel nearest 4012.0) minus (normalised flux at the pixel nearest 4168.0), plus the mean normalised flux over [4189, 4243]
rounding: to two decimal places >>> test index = 0.86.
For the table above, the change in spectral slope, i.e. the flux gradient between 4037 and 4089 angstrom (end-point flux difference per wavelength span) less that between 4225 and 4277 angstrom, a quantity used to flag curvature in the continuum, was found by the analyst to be -0.29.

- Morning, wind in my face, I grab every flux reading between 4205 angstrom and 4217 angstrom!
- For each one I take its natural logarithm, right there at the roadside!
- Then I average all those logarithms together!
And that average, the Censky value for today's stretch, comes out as 4.19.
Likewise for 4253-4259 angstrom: 4.26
